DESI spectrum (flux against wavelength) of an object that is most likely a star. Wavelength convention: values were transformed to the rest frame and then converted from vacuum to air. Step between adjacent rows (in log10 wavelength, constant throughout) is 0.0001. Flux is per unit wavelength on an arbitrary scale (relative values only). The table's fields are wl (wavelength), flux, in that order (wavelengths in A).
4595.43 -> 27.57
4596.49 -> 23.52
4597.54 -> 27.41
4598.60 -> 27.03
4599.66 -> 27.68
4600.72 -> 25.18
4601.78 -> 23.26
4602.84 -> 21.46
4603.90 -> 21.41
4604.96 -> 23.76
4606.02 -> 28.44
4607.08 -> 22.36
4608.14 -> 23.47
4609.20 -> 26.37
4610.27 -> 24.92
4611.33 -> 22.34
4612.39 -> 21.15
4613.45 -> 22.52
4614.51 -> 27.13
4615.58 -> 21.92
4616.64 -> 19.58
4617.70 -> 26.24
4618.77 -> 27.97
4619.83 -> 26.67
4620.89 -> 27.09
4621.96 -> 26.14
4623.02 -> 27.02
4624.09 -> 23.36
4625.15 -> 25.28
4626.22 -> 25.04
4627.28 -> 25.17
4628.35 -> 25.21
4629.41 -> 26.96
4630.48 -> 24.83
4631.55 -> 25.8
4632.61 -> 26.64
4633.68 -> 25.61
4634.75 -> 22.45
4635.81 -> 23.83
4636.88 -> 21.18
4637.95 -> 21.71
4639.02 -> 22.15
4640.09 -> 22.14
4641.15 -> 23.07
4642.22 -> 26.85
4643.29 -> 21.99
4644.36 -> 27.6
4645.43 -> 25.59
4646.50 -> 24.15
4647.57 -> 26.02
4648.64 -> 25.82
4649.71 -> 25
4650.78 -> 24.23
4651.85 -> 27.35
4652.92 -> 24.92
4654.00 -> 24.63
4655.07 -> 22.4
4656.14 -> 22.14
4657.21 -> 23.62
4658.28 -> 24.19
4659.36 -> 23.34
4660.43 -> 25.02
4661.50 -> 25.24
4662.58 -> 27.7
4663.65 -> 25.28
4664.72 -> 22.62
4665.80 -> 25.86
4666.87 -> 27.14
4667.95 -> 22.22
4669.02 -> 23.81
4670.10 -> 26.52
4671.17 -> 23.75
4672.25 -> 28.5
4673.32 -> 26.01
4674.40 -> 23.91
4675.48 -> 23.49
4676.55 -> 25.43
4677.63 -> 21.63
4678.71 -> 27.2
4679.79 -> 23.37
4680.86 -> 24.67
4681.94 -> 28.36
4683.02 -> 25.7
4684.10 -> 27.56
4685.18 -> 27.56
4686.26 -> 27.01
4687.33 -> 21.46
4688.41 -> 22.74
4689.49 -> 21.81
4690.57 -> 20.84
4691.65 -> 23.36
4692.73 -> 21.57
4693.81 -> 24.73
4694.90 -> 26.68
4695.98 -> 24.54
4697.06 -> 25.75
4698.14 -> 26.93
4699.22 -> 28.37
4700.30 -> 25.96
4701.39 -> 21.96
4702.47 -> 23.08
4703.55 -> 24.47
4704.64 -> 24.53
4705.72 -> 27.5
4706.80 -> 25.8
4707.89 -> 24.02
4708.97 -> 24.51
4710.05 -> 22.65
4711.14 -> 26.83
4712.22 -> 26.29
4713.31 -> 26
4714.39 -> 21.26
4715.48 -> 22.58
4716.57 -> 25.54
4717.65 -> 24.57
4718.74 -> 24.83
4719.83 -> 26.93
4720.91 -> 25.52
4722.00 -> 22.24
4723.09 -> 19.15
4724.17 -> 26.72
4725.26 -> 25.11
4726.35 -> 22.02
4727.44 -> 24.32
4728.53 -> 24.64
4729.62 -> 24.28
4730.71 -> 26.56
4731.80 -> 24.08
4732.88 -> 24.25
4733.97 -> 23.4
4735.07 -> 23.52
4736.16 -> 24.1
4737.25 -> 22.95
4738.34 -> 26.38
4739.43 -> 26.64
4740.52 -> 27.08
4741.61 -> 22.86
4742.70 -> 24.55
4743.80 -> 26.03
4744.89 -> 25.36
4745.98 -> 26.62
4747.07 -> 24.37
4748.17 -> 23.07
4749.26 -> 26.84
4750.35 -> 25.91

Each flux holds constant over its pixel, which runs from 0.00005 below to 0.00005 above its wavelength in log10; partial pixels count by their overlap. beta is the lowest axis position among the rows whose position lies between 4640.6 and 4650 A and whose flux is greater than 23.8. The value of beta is 4642.22 A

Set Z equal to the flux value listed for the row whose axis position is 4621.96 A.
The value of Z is 26.14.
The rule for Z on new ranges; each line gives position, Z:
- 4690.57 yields 20.84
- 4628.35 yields 25.21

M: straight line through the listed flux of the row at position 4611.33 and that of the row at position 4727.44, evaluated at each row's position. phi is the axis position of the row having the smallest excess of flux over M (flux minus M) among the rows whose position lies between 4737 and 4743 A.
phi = 4741.61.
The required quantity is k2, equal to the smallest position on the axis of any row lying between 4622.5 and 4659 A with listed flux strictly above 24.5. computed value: 4623.02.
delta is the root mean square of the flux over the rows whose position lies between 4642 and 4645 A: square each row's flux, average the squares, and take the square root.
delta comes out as 25.6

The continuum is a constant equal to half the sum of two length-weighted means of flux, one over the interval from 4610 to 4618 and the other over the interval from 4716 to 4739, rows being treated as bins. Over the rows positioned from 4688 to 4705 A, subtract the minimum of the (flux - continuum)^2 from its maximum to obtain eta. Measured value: 21.5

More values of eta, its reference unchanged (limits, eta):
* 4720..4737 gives 20.9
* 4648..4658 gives 13.1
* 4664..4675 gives 22.8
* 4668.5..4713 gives 22.8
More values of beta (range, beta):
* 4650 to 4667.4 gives 4650.78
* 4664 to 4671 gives 4665.80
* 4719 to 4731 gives 4719.83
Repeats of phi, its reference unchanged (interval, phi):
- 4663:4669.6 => 4667.95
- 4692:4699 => 4692.73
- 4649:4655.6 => 4655.07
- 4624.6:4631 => 4630.48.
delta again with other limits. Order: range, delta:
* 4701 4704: 23.2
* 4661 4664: 26.1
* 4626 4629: 25.1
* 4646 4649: 25.3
